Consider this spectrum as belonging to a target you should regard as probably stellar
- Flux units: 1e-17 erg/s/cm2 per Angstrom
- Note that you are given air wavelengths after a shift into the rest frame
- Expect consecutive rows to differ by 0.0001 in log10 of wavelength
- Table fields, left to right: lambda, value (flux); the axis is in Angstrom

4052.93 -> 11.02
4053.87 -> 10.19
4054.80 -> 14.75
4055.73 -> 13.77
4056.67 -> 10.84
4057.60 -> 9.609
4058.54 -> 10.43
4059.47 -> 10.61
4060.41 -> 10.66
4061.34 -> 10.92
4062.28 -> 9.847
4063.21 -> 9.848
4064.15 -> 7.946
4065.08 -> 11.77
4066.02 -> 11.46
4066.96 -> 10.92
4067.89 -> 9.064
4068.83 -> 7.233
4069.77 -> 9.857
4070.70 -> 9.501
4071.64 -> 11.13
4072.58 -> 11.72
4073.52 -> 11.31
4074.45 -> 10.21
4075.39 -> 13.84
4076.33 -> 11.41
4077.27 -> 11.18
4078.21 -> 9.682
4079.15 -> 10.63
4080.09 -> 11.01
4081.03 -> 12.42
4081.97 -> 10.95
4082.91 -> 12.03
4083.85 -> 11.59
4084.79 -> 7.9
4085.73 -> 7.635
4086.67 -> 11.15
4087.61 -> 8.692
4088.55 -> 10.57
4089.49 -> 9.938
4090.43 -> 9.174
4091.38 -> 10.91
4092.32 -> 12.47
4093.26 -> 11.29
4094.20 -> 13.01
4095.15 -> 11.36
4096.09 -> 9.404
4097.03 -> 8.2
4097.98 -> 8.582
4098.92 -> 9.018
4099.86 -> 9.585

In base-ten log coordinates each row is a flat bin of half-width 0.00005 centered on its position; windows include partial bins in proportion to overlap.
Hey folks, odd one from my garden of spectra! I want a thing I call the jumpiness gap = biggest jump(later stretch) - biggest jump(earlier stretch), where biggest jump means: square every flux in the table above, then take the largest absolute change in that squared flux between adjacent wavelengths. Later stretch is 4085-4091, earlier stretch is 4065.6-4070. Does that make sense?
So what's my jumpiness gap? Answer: 21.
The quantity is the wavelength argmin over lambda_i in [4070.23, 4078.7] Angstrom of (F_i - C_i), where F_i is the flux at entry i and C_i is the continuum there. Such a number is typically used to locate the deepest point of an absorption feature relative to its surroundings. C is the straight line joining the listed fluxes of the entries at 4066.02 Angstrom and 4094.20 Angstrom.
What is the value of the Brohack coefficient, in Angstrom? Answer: 4078.21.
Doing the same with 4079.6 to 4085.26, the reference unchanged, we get 4084.79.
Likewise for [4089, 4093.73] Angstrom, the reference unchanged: 4090.43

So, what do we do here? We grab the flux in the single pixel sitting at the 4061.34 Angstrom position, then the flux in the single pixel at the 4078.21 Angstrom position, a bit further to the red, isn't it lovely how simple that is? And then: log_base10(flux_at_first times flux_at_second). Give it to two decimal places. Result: 2.02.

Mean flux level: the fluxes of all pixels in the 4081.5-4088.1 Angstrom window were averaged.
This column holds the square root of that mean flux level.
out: 3.16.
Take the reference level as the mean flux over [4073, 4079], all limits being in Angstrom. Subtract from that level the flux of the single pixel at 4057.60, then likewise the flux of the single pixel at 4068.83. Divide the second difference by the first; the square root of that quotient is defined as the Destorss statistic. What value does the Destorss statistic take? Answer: 1.6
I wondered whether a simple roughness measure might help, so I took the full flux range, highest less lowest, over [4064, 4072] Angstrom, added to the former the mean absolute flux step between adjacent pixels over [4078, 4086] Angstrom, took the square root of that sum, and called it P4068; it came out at 2.40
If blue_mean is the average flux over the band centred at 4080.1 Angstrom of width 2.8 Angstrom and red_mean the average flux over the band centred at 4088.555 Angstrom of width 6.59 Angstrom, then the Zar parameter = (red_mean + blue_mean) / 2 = 10.5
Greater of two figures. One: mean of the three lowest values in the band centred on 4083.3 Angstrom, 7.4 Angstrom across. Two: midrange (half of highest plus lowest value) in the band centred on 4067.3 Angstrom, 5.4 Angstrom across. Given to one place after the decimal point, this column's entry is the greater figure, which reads 9.5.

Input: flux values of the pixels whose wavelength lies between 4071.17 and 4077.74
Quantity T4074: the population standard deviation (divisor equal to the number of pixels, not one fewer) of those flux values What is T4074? 1.0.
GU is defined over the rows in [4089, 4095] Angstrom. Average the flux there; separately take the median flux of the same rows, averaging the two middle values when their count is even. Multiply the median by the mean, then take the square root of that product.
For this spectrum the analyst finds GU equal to 11.12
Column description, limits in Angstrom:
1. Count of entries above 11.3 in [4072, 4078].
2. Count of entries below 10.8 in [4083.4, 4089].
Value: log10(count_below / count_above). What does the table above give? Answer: 0.00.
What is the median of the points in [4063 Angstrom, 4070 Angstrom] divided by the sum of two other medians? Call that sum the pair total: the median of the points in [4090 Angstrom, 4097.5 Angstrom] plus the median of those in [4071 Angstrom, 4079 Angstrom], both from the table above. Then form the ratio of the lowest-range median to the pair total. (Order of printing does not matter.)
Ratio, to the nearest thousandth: 0.441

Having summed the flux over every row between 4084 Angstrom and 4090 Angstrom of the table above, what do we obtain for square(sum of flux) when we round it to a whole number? 3123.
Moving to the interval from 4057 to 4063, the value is 3853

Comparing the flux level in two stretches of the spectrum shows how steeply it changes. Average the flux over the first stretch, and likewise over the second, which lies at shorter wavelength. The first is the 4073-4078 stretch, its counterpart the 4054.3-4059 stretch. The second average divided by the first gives 1.03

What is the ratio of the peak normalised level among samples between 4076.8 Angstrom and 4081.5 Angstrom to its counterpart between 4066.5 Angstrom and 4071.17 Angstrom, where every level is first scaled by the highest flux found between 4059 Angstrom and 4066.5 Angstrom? 1.14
